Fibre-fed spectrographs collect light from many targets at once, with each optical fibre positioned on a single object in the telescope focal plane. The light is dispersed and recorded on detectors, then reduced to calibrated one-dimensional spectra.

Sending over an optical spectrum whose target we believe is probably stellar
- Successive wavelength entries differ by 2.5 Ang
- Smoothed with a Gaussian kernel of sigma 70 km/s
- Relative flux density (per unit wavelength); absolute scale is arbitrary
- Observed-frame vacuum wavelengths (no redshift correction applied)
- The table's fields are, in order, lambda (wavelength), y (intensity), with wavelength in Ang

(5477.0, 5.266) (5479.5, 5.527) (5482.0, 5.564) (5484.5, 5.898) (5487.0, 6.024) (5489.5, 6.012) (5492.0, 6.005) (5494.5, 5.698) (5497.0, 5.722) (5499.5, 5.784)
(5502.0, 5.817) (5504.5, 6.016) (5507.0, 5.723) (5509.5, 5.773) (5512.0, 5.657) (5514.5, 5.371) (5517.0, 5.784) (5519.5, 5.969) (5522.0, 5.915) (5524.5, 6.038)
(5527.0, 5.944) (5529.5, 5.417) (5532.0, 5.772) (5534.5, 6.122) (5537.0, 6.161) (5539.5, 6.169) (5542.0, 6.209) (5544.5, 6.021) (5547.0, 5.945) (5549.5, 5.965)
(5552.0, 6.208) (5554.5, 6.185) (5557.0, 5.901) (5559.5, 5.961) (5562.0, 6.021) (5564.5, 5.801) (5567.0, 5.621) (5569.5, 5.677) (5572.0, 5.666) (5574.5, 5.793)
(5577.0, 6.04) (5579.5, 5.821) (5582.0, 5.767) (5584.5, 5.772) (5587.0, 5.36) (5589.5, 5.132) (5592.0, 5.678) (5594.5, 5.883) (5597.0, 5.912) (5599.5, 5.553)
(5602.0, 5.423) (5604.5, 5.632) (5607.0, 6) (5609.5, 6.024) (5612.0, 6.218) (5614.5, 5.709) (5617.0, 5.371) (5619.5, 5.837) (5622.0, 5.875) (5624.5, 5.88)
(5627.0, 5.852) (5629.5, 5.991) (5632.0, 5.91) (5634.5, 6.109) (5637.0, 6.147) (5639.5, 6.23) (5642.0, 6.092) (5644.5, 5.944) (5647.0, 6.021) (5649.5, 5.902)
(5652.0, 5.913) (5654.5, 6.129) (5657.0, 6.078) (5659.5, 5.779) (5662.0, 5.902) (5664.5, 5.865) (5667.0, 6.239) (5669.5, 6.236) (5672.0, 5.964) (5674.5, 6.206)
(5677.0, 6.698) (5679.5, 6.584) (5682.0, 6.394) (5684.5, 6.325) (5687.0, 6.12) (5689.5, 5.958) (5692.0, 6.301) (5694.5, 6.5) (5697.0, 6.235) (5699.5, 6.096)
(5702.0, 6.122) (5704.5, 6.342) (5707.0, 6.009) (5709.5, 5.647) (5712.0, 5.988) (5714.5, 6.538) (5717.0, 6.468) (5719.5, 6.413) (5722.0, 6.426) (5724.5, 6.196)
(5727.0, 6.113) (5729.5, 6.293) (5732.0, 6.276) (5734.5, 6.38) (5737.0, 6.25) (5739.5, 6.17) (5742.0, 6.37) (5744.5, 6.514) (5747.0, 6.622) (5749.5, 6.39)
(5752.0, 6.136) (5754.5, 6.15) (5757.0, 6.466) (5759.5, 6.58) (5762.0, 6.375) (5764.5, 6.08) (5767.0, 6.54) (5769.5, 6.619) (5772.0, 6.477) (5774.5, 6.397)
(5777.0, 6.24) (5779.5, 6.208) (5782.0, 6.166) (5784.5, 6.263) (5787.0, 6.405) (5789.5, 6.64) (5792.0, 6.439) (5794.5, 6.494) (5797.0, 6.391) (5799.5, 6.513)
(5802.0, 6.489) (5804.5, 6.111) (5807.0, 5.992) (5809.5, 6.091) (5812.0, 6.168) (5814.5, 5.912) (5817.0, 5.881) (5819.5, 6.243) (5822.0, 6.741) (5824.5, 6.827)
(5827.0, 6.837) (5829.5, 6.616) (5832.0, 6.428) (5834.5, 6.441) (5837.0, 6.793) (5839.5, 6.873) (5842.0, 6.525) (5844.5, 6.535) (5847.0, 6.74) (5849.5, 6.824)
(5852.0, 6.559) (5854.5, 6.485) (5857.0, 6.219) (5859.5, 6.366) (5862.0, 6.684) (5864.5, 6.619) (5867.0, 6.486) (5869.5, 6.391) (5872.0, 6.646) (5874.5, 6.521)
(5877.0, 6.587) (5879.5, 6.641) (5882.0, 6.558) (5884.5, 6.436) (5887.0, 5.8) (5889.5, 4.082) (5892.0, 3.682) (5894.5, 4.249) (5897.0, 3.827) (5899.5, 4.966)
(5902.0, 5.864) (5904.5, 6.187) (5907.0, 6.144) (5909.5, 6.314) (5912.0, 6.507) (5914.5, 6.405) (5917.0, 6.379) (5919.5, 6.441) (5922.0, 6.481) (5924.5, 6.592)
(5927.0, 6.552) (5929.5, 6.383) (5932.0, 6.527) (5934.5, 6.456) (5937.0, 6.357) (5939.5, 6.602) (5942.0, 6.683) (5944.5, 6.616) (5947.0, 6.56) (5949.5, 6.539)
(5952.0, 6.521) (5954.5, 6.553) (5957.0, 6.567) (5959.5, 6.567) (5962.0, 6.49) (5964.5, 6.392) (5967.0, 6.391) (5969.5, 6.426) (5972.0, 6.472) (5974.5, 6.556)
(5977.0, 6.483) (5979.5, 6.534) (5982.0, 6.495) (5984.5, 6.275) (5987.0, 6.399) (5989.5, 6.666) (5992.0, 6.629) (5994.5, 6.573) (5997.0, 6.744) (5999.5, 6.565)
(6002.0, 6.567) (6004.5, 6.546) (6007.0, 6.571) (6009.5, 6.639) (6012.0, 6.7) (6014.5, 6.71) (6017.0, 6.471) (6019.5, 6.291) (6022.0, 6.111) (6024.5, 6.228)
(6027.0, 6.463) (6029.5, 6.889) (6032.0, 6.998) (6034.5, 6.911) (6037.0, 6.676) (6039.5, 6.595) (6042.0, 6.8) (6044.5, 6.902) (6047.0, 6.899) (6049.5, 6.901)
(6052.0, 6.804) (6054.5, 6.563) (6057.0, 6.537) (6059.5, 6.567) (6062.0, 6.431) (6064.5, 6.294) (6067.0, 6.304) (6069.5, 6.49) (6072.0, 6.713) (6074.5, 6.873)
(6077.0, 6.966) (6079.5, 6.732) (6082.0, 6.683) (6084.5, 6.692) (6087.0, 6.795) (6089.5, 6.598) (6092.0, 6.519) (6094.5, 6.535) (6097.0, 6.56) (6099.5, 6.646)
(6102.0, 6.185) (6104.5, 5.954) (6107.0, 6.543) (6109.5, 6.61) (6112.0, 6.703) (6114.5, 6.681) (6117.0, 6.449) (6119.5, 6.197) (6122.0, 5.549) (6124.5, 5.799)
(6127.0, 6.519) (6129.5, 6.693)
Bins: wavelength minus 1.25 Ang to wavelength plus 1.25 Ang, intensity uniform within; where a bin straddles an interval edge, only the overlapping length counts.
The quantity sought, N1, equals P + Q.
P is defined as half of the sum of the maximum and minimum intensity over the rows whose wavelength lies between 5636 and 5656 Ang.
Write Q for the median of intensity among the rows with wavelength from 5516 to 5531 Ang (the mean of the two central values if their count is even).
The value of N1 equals 12.0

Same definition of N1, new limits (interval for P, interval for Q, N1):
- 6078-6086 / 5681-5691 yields 12.9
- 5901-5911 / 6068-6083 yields 12.8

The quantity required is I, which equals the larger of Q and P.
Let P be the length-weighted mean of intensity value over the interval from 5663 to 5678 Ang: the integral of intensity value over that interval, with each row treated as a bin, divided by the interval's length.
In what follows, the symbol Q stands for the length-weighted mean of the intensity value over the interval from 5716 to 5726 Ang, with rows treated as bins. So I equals 6.37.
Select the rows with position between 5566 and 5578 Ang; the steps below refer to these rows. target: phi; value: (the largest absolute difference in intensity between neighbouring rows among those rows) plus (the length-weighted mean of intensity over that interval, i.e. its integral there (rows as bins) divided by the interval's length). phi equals 6.00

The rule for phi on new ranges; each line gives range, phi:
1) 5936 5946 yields 6.81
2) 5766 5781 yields 6.56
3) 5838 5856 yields 6.99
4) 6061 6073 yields 6.66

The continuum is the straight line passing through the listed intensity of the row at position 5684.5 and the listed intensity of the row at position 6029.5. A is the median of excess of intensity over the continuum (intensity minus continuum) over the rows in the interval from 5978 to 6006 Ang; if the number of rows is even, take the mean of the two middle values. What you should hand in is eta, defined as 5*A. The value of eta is -1.4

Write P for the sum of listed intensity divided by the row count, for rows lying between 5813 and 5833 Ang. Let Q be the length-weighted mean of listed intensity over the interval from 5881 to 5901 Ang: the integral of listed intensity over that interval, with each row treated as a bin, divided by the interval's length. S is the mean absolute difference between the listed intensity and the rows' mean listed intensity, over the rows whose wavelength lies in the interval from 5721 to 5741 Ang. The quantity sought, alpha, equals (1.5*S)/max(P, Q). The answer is 0.019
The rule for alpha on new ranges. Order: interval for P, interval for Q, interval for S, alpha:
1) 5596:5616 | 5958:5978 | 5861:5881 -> 0.018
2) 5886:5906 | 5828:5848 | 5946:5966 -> 0.010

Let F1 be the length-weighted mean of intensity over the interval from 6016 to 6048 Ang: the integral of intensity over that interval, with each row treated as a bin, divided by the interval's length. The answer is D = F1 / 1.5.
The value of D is 4.4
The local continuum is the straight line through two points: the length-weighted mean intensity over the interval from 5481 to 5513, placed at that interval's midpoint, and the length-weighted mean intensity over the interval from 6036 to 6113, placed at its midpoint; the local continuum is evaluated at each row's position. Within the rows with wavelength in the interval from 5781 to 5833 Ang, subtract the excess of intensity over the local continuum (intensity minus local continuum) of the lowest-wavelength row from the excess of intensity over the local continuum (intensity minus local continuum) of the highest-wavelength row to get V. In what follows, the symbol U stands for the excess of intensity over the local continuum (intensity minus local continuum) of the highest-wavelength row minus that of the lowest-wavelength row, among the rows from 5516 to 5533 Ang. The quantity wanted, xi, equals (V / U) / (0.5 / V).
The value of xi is -2.3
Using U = -0.03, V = 0.2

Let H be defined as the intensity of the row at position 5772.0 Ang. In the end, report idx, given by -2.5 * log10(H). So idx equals -2.03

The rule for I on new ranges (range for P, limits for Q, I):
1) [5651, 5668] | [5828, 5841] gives 6.63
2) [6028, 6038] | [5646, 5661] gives 6.86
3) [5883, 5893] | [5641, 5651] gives 5.99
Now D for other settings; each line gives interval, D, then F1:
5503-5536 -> 3.9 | 5.81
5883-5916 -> 3.6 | 5.44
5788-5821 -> 4.2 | 6.26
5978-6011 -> 4.4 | 6.55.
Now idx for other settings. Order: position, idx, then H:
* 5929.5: -2.01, 6.383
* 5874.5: -2.04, 6.521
